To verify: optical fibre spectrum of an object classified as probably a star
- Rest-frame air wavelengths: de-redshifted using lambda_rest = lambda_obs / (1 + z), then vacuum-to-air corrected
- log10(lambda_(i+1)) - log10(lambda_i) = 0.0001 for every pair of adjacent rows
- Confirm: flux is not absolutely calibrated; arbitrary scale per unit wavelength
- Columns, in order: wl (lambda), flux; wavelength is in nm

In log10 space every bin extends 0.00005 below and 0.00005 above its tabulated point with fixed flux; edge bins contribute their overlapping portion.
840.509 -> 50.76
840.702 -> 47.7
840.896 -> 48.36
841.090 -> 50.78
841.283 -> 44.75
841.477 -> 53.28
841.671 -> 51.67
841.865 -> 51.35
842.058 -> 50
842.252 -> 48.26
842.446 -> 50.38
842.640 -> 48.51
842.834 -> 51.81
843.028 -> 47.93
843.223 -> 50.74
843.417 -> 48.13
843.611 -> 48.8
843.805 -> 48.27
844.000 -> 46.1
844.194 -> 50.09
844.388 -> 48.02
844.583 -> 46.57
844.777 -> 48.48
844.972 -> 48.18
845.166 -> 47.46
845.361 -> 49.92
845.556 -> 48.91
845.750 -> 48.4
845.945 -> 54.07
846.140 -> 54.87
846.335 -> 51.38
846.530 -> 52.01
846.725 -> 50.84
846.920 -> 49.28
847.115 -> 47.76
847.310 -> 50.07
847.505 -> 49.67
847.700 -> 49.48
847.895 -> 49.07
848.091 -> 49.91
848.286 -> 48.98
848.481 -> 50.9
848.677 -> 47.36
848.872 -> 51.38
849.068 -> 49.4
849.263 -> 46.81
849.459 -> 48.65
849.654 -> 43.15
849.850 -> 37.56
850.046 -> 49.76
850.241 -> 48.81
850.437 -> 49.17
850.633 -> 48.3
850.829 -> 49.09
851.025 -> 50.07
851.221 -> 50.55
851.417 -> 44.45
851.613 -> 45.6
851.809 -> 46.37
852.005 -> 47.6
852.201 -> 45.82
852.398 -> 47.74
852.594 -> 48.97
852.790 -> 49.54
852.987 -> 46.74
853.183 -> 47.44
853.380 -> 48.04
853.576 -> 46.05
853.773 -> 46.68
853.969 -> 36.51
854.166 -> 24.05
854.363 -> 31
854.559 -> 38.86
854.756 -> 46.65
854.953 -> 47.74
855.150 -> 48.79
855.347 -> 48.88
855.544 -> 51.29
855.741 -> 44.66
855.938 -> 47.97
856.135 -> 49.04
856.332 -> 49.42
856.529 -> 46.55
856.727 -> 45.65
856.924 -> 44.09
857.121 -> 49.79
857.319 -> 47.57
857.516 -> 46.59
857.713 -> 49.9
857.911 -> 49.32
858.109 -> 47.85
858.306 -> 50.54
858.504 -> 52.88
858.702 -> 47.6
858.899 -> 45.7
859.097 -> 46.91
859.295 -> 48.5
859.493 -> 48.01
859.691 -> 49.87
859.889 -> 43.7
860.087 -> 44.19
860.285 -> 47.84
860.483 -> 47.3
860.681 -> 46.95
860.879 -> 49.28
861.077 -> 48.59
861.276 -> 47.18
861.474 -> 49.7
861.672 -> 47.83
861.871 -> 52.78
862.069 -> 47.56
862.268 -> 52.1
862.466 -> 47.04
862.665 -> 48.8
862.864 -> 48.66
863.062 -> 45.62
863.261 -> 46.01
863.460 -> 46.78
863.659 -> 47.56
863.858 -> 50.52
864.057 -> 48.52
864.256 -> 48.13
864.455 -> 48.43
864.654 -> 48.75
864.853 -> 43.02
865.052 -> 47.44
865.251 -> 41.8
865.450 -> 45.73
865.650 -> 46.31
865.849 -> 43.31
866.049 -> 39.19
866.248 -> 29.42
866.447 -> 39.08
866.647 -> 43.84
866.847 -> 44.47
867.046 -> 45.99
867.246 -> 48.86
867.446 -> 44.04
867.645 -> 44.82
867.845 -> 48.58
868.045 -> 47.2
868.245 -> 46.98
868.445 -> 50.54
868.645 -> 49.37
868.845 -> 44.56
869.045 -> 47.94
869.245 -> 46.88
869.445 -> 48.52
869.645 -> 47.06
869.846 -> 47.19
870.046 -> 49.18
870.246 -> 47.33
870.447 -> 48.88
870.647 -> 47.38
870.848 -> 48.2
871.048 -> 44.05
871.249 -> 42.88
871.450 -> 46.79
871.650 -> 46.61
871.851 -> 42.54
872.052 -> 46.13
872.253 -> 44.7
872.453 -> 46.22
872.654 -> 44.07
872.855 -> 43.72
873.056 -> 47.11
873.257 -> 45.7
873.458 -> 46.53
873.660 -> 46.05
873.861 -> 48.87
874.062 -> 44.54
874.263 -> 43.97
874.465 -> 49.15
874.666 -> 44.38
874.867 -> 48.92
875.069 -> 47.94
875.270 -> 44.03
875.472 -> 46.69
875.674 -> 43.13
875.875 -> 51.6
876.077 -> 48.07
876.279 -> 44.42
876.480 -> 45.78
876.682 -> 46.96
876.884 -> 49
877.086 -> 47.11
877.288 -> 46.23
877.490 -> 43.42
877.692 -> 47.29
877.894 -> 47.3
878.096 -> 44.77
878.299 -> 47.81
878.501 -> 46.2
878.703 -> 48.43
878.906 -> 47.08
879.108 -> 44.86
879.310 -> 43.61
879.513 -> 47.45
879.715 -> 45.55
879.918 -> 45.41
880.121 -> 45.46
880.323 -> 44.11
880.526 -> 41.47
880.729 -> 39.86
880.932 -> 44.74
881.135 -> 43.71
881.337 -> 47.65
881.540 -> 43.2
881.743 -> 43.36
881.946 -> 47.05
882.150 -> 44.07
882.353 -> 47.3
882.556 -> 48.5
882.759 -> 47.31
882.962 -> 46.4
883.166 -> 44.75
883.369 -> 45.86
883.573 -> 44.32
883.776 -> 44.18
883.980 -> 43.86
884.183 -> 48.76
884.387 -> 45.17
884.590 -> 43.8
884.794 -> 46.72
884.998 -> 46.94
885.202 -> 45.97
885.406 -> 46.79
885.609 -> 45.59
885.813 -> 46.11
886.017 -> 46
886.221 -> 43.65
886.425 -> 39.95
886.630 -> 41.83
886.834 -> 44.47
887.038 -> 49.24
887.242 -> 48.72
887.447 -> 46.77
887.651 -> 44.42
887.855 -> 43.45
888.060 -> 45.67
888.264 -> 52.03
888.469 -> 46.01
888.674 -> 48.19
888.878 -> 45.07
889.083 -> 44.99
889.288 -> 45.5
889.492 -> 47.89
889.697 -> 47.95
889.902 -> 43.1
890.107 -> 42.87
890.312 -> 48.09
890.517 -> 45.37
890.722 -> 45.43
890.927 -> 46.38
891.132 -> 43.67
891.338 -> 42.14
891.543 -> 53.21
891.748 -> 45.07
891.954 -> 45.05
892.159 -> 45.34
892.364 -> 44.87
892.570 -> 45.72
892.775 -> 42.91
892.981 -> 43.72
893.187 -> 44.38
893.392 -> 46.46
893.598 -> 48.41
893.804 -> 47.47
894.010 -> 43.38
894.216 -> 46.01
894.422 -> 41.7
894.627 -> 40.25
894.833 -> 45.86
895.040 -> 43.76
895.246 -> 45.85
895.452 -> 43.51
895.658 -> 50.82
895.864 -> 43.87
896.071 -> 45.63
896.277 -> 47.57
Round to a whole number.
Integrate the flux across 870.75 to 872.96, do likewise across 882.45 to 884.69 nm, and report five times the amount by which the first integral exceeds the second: -14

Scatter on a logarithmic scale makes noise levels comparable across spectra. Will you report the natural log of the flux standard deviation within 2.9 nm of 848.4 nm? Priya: 1.1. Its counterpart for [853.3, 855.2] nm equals 2.1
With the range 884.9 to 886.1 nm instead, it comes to -0.7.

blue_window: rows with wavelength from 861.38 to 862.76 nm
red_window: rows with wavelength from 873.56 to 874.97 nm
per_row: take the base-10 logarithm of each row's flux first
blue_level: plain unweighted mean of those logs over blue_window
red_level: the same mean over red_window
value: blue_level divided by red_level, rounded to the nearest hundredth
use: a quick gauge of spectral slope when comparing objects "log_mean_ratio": 1.02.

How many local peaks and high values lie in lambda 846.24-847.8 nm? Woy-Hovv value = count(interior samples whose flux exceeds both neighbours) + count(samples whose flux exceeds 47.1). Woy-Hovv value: 10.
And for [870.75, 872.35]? 3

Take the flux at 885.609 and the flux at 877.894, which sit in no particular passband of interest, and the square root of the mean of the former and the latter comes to 6.82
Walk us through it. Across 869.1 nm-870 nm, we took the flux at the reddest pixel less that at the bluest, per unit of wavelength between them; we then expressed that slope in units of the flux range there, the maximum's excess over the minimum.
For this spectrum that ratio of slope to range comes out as 0.31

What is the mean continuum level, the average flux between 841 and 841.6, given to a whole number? 50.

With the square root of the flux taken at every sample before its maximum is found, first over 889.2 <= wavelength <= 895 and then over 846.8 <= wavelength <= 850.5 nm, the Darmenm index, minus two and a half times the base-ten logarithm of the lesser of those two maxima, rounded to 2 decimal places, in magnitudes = -2.14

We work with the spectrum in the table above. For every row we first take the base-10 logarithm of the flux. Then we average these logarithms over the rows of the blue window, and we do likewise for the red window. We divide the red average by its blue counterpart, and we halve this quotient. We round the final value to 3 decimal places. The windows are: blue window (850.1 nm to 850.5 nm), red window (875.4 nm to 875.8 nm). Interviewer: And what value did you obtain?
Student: 0.489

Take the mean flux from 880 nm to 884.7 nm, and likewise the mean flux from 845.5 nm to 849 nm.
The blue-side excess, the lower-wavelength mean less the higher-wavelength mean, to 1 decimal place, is 5.2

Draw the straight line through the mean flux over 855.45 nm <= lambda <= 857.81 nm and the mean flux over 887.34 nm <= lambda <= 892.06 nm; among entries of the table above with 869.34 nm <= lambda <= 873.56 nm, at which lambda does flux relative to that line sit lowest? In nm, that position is 871.851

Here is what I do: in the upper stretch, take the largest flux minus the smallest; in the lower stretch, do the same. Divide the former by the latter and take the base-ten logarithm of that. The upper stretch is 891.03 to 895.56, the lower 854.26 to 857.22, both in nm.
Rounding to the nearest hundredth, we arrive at -0.19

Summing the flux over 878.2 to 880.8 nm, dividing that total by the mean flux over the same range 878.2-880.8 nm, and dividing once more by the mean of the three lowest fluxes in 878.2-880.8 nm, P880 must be 0.31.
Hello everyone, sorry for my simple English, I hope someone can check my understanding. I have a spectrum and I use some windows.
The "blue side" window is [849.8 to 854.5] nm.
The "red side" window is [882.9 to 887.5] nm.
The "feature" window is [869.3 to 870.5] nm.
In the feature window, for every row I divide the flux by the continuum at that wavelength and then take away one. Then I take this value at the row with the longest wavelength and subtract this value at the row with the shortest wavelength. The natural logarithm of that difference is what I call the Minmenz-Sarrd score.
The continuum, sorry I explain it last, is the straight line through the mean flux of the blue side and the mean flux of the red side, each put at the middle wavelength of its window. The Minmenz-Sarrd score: -4.9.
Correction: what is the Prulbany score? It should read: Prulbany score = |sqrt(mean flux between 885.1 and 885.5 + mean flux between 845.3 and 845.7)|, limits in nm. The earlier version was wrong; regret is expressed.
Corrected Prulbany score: 9.8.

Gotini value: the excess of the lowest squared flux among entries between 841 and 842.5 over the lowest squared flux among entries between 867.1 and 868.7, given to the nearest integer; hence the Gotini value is 63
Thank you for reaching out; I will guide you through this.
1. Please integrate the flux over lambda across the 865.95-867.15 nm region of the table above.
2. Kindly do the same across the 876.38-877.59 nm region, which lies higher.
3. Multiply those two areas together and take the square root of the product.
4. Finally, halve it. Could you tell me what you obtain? 26.1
